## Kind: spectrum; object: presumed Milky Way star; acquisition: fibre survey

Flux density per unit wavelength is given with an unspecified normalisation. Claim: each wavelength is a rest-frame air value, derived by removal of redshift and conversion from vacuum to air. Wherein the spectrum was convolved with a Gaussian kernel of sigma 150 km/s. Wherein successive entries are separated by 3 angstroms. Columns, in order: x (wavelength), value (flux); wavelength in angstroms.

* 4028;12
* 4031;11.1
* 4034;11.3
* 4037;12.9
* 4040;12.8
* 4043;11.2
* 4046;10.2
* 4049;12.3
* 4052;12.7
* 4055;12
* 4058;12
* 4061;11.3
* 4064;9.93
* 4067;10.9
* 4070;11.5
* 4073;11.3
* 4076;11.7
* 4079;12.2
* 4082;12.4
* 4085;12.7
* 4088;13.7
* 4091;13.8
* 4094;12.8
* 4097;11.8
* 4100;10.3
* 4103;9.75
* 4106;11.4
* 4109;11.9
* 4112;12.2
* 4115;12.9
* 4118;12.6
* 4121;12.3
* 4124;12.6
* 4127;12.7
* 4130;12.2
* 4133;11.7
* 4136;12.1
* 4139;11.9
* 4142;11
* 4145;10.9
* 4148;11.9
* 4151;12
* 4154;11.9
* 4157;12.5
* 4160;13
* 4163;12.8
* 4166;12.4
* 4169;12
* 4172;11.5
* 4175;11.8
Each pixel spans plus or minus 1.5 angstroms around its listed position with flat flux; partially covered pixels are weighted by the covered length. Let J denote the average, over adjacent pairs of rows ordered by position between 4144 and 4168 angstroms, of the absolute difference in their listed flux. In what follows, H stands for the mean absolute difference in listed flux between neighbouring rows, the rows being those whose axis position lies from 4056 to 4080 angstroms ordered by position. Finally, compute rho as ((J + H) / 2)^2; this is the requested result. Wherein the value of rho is 0.30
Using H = 0.7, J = 0.41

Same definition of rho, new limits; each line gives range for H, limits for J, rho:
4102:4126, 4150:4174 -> 0.23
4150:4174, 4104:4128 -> 0.14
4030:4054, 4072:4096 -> 0.56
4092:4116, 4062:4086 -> 0.45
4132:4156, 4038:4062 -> 0.44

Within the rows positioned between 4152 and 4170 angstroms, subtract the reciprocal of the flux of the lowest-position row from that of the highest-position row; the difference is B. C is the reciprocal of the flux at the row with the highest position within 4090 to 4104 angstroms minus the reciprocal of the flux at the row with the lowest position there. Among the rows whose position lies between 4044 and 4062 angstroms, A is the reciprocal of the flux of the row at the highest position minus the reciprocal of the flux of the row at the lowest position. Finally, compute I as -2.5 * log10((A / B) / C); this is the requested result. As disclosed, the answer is -6.6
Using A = -0.010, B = -0.001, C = 0.030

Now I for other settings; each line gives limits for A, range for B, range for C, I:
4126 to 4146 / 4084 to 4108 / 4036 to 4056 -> -6.0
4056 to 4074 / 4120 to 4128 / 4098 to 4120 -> -5.1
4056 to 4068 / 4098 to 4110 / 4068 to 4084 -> -5.0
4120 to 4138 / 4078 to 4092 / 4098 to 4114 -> -2.4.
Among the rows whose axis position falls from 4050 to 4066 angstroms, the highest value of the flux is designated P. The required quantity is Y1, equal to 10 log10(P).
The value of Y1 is 11.0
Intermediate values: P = 12.7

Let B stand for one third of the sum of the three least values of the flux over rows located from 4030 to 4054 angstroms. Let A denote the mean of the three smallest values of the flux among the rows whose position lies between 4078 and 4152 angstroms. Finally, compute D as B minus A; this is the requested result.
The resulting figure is 0.52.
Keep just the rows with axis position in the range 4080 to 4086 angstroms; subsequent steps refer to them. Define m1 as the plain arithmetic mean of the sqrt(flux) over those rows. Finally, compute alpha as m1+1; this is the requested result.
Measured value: 4.54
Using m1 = 3.54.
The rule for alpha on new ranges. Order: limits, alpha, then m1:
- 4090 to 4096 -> 4.65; 3.65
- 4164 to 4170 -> 4.49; 3.49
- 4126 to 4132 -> 4.53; 3.53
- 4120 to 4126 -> 4.53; 3.53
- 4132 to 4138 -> 4.45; 3.45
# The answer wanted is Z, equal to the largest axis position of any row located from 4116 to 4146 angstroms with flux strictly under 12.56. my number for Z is 4145 angstroms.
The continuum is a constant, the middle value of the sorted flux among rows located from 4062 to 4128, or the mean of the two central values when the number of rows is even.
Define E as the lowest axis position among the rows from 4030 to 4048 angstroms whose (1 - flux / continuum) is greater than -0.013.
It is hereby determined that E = 4031 angstroms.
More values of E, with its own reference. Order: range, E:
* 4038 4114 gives 4043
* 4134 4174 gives 4136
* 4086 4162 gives 4097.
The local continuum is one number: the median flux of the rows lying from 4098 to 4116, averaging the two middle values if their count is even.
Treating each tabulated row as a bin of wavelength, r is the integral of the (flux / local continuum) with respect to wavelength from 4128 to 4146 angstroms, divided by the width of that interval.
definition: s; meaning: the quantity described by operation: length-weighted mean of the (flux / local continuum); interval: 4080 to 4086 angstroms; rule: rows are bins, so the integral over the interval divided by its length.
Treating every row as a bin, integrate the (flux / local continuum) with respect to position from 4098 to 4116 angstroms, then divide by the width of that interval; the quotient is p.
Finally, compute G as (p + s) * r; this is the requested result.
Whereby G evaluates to 2.06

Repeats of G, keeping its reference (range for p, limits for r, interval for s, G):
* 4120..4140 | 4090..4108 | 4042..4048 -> 1.96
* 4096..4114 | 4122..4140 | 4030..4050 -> 2.06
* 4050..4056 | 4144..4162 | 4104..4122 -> 2.18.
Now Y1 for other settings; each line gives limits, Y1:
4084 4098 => 11.4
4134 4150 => 10.8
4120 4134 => 11.0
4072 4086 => 11.0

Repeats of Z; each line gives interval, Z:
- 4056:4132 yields 4130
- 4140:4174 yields 4172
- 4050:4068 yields 4067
